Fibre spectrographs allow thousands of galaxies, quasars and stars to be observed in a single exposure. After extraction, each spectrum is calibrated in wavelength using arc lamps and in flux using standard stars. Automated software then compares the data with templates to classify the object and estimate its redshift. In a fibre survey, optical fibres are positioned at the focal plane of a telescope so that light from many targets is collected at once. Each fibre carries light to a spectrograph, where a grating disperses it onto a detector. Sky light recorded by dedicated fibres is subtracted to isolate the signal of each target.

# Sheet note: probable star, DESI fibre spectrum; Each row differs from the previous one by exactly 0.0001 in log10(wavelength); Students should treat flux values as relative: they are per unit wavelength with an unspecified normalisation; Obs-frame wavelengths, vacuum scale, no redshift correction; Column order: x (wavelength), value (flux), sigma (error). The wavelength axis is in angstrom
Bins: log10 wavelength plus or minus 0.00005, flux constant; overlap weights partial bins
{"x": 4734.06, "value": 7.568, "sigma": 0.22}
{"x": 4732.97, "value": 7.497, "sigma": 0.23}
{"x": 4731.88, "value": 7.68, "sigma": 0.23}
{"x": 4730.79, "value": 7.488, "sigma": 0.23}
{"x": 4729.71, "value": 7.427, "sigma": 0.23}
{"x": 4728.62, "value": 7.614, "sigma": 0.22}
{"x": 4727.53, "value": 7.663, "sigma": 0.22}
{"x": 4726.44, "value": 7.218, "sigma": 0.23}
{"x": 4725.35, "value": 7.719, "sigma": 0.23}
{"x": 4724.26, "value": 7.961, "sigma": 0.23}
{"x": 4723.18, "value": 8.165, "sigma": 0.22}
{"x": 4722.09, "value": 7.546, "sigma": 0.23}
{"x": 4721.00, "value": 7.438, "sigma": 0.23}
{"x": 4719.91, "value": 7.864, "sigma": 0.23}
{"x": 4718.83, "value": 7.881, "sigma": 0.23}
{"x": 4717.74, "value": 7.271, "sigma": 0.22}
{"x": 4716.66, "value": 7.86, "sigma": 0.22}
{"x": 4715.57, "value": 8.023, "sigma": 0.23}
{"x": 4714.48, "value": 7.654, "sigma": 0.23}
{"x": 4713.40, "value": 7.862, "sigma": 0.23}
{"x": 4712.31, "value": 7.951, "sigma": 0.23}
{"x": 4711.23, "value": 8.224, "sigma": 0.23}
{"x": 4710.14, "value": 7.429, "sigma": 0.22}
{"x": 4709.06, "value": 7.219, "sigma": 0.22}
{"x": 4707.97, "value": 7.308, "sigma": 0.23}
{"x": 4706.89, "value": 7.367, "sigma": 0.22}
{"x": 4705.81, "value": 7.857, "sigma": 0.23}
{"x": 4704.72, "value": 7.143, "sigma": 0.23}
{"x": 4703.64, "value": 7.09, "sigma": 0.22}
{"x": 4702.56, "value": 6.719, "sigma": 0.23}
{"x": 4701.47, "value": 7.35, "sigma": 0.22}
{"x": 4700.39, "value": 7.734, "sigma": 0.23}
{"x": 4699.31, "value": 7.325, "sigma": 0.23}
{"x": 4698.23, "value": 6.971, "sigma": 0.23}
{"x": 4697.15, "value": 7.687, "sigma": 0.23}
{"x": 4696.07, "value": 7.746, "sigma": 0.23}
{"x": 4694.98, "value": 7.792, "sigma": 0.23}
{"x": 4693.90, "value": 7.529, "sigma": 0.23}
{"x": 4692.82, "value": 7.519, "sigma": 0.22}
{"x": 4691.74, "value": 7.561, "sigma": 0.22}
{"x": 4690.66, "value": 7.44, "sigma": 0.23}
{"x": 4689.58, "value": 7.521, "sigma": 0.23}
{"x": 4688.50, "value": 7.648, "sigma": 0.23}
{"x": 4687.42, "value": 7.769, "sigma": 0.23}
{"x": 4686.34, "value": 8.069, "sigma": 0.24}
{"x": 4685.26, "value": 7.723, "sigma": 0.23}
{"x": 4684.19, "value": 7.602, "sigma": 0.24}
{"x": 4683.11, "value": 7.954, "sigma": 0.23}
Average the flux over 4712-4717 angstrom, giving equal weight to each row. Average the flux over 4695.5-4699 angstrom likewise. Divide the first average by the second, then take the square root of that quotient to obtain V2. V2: 1.027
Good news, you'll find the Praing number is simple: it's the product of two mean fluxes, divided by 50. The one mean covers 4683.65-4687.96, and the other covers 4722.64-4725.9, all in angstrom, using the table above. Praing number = 1.24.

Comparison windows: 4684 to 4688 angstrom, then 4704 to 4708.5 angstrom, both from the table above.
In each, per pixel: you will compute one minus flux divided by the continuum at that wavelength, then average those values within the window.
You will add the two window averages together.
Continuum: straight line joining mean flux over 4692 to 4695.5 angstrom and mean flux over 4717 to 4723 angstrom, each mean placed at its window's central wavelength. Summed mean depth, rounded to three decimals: 0.002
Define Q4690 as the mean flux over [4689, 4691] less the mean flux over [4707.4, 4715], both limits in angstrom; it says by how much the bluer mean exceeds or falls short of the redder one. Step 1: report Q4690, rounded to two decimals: -0.18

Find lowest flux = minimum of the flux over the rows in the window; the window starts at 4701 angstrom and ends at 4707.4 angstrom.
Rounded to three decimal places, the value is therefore 6.719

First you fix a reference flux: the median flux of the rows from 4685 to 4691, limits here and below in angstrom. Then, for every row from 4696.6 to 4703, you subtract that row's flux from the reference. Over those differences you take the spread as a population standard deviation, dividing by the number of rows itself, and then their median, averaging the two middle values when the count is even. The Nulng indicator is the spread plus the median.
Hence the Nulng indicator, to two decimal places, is 0.71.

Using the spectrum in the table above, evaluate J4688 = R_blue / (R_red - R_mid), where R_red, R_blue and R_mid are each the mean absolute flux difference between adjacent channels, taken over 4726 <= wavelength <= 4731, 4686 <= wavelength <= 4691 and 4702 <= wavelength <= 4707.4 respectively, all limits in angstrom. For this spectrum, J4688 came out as -0.7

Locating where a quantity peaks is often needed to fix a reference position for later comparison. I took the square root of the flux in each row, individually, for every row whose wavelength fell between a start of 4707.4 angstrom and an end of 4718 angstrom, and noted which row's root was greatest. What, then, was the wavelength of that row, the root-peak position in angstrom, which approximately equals 4711.23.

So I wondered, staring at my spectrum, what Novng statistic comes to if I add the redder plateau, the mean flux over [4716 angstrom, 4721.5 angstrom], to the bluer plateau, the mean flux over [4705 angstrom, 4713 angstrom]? 15.3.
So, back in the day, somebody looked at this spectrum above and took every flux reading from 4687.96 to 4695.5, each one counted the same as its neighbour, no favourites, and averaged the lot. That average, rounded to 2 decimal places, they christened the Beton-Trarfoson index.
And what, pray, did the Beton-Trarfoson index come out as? 7.57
